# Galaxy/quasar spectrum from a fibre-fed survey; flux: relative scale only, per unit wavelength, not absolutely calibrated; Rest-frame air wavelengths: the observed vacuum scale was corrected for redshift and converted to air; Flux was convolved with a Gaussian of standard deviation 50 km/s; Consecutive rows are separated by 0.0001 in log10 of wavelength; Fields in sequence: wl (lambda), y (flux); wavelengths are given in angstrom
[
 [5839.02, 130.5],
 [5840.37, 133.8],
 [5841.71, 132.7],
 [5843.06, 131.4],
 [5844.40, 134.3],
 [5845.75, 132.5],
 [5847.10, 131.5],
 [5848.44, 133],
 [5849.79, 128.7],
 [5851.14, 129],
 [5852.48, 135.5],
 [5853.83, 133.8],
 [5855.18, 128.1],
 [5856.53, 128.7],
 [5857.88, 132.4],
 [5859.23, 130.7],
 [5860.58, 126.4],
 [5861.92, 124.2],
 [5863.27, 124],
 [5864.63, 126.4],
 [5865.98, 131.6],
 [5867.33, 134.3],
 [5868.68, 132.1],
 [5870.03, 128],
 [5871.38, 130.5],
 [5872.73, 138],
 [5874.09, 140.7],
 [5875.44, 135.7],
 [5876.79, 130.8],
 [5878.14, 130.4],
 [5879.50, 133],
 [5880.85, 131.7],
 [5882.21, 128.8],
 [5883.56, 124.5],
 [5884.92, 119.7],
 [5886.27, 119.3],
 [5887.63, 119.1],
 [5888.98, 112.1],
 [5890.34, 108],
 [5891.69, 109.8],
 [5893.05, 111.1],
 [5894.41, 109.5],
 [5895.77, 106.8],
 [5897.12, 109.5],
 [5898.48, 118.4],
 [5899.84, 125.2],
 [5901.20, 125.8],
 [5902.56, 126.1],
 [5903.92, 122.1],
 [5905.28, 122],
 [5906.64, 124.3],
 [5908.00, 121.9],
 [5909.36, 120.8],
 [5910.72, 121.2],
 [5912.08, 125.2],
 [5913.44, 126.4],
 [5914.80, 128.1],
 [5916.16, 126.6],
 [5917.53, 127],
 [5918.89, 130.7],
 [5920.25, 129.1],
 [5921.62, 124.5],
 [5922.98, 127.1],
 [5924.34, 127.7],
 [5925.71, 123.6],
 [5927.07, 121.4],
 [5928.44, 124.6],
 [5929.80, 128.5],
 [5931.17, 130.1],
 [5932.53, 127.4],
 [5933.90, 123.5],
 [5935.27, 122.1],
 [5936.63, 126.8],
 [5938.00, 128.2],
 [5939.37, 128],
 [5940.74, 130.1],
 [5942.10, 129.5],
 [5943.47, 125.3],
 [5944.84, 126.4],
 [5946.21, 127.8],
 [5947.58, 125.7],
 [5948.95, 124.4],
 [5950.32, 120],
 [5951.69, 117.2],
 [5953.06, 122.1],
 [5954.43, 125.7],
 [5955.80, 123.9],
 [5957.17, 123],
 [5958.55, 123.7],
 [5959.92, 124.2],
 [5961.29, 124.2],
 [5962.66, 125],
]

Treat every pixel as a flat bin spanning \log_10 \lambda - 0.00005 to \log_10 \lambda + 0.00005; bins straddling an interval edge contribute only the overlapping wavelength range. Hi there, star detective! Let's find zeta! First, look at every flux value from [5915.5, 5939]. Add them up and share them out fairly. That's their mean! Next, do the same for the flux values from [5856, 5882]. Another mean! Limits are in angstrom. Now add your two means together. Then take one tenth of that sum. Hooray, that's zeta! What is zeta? 25.7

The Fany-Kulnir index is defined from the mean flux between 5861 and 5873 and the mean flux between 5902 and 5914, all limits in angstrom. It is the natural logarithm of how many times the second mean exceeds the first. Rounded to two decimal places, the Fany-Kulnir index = -0.05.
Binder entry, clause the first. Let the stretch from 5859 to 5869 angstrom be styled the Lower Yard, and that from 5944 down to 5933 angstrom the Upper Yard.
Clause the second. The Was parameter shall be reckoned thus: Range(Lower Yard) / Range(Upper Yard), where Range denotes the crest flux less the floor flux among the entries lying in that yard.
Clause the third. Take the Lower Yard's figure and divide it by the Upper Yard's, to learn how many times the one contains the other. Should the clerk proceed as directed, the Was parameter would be 1.3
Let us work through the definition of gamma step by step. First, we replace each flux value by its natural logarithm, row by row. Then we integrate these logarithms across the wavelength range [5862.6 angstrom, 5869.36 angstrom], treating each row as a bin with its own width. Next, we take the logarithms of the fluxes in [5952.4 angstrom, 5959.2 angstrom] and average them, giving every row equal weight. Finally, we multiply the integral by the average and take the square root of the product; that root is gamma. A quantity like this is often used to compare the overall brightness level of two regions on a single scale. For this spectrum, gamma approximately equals 12.6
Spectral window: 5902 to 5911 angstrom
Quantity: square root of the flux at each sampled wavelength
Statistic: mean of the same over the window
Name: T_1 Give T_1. 11.07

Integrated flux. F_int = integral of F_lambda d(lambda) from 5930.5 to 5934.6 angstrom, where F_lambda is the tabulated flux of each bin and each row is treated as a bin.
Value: 520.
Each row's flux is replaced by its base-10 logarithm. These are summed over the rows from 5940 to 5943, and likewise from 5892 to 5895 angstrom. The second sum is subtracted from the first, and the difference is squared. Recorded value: 0.0200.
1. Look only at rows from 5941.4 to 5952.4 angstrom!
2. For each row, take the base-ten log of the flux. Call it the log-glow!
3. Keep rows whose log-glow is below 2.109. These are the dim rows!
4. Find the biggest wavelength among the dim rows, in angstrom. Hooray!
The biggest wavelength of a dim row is 5951.69 angstrom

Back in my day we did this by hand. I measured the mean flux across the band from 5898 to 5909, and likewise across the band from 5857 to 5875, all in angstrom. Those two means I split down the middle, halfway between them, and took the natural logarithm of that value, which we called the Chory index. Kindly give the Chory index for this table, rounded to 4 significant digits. 4.844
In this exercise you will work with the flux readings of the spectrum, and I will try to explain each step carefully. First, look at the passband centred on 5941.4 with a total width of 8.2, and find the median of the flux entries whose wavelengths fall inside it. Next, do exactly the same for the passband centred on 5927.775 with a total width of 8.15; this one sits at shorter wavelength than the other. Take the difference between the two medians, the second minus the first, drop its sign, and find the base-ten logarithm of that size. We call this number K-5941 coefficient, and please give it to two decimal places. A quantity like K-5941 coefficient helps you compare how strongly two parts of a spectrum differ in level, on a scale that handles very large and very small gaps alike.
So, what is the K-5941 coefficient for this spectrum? 0.29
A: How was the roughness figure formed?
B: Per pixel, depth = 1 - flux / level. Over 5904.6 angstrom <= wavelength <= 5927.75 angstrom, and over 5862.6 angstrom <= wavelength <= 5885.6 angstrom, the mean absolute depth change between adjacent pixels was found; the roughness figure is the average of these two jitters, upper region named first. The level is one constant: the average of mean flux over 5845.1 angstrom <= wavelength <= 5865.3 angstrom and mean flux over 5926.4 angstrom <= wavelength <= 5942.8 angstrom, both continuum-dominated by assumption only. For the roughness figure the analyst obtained 0.022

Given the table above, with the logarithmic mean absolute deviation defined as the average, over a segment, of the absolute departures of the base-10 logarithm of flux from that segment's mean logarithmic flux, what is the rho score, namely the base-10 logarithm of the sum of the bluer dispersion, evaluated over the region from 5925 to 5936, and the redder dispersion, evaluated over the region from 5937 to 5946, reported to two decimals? -1.86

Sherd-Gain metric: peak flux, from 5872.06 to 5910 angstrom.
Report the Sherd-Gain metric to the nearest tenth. 140.7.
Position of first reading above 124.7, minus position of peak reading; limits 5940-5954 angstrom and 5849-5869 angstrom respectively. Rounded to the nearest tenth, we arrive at 88.3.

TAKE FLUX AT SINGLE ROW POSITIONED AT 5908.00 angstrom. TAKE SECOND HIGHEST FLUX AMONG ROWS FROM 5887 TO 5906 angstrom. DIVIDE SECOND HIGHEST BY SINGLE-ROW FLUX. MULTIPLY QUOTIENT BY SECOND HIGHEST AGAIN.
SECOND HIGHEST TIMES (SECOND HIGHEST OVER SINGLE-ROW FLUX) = 130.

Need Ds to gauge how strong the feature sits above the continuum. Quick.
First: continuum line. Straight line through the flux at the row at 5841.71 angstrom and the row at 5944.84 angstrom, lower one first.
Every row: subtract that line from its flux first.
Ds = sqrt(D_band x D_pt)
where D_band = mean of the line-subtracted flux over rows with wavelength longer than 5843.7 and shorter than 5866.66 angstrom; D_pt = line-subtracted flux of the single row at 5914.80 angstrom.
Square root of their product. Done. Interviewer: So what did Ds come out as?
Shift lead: 0.50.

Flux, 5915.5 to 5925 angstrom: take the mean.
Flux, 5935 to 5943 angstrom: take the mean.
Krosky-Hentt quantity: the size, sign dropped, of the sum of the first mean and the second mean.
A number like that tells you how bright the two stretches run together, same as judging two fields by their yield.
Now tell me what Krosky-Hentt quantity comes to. 255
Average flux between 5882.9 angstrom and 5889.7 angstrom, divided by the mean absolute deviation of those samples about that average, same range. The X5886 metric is 43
